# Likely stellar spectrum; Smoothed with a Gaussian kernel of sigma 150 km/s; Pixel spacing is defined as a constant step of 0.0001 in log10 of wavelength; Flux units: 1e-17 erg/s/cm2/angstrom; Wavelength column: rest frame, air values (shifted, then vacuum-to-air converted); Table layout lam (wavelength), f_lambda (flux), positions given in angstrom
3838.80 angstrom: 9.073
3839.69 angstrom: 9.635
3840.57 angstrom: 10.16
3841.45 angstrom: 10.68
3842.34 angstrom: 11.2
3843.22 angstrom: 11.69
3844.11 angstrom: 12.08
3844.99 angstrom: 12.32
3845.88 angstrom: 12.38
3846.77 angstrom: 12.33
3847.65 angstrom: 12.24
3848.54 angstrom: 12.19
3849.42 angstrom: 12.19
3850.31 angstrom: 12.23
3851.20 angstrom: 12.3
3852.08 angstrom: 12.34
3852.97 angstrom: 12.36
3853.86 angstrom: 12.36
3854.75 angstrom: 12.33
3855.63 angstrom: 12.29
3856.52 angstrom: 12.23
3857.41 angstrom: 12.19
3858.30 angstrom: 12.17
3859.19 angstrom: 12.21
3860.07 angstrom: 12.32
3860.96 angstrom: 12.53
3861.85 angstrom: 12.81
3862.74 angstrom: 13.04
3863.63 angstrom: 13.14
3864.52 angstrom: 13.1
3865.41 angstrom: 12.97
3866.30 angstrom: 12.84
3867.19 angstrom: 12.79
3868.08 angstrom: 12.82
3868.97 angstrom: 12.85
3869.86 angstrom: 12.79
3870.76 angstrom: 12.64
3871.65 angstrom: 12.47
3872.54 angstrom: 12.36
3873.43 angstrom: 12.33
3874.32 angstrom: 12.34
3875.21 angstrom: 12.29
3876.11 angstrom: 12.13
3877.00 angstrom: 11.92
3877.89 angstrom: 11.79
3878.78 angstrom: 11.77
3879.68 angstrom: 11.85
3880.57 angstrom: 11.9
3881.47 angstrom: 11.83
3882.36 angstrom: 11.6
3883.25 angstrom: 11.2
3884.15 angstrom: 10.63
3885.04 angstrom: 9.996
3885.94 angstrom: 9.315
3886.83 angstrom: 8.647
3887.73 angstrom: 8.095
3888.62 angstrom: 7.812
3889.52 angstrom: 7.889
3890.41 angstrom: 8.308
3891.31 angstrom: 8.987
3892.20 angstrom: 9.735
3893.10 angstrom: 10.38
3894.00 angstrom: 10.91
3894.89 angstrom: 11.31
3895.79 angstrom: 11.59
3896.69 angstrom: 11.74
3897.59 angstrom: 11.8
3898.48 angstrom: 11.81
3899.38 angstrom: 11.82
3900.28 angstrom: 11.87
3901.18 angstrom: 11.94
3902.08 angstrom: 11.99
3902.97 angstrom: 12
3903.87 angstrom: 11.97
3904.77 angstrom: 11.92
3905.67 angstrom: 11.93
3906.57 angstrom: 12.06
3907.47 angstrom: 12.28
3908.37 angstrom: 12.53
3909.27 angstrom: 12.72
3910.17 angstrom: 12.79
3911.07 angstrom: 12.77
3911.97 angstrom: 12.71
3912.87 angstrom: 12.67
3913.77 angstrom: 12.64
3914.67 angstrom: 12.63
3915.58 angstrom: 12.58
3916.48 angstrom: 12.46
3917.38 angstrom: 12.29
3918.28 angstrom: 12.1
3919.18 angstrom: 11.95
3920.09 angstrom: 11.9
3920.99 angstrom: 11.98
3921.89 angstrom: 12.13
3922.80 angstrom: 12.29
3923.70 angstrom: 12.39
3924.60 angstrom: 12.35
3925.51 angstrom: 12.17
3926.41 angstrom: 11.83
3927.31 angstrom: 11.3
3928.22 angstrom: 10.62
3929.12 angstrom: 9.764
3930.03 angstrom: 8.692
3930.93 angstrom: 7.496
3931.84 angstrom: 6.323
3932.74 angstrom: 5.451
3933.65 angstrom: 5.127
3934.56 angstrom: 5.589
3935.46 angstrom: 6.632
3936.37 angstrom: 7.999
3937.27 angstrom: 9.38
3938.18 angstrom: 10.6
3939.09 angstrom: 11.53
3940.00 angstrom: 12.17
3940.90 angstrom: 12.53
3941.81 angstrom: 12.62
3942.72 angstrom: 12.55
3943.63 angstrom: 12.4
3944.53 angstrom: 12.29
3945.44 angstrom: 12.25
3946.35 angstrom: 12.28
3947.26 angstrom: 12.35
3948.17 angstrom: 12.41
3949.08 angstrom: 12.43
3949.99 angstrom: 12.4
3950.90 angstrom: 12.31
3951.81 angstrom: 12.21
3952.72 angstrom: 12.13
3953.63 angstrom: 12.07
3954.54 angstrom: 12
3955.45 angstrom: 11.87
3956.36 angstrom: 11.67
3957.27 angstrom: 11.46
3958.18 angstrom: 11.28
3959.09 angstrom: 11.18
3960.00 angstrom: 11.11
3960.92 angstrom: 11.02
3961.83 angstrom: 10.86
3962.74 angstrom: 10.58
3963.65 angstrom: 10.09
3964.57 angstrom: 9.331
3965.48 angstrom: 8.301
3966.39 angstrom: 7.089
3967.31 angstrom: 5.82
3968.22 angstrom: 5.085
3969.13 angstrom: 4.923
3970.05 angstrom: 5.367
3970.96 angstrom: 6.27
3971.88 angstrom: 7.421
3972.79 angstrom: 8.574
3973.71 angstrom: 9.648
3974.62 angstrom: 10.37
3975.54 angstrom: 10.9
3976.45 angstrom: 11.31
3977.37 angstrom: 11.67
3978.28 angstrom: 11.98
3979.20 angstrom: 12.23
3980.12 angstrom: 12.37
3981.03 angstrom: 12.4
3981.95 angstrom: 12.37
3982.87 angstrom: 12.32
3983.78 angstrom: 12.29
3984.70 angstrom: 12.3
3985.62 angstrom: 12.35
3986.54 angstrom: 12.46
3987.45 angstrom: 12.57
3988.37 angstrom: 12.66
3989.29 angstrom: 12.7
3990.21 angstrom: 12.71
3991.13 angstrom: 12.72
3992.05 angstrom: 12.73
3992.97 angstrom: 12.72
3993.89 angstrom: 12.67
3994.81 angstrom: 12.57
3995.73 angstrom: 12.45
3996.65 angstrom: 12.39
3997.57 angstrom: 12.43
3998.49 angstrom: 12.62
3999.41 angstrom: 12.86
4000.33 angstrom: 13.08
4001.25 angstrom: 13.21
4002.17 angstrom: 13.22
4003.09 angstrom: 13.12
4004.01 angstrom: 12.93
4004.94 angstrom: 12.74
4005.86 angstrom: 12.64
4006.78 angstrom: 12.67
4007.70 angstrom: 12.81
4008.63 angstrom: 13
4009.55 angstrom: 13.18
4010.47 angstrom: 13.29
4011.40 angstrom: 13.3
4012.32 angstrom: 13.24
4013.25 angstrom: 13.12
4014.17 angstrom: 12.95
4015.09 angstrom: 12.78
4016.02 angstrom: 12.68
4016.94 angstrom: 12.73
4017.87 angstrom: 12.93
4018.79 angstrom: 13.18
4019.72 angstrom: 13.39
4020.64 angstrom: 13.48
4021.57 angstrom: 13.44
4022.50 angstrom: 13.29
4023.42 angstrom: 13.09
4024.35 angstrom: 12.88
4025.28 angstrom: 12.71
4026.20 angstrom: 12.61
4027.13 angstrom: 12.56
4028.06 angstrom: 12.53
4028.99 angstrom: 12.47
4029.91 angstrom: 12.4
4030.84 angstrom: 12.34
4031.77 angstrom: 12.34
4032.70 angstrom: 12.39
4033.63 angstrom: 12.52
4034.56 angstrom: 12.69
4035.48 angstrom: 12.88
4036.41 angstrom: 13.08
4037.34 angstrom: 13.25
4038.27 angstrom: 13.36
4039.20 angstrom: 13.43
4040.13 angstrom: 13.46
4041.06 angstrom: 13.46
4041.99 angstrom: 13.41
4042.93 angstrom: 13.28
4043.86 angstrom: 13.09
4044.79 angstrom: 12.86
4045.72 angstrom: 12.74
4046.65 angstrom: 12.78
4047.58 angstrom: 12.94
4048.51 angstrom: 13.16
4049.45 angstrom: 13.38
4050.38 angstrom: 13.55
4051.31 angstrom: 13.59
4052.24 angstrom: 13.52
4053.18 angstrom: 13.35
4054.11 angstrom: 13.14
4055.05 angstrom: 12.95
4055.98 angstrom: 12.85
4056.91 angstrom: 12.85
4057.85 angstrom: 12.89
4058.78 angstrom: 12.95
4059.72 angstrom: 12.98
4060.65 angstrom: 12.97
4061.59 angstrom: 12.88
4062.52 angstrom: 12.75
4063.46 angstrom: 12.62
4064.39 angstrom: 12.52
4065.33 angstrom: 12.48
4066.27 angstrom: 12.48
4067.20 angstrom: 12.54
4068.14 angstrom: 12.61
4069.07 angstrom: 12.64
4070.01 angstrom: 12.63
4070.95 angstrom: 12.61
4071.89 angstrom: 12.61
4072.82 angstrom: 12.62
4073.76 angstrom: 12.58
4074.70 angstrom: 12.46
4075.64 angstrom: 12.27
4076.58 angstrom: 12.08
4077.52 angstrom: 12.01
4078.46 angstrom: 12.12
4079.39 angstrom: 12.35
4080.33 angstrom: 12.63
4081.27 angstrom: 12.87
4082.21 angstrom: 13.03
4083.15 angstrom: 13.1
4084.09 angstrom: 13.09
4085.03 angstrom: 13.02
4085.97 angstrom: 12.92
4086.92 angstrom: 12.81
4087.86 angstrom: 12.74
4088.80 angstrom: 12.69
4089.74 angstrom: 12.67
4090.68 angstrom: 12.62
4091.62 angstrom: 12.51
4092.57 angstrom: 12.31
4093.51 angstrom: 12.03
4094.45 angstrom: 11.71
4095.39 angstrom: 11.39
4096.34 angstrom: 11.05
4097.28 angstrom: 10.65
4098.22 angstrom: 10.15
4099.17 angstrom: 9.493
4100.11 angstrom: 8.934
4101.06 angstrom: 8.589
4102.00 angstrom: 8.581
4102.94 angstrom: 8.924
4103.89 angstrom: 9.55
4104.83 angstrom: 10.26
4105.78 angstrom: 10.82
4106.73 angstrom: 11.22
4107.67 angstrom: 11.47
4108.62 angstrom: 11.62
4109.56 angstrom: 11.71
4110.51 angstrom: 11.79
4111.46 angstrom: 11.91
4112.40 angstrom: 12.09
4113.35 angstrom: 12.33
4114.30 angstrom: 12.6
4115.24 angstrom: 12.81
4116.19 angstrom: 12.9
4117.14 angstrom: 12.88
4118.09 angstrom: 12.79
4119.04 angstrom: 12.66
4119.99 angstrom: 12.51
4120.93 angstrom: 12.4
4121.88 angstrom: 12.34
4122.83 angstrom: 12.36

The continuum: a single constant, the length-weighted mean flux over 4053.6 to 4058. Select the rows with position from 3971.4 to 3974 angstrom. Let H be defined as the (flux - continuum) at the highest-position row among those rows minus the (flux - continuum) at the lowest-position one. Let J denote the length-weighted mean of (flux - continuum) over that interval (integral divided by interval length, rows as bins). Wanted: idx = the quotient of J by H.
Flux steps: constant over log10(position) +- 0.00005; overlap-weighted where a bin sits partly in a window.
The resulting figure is -2.0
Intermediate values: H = 2.2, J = -4.5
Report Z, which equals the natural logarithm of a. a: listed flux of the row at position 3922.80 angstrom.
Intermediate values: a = 12.29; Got 2.51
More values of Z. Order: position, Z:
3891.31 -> 2.20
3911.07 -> 2.55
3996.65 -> 2.52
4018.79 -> 2.58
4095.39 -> 2.43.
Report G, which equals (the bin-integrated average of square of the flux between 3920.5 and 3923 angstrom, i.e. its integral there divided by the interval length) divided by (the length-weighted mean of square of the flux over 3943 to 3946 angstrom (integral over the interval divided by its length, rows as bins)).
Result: 0.96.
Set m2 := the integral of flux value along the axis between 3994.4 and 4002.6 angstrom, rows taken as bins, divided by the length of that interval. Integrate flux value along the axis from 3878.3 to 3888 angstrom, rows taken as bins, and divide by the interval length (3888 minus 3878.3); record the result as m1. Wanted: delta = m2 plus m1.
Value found 23.4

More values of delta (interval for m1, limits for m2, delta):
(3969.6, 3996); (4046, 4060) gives 24.5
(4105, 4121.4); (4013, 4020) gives 25.1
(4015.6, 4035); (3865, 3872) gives 25.6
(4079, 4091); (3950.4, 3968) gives 23.4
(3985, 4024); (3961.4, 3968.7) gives 21.3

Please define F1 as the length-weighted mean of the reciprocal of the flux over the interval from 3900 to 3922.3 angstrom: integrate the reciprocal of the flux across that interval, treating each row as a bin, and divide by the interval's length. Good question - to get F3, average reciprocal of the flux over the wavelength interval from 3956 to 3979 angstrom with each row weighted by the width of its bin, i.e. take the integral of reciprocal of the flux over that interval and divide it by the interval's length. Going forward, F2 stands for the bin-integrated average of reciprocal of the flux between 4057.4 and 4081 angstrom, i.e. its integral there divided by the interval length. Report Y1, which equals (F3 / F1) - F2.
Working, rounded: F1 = 0.082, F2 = 0.080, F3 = 0.116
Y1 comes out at 1.34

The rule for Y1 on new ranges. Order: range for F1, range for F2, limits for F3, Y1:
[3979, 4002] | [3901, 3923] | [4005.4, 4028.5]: 0.89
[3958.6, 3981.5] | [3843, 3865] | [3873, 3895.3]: 0.76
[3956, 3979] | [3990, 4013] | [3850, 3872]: 0.61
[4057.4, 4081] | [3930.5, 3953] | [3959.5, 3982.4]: 1.34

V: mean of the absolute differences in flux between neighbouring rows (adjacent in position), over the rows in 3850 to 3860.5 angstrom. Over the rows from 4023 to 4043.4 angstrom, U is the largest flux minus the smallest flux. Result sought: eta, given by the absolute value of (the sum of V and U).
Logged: 1.2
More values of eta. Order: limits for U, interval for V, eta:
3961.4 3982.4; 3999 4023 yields 7.6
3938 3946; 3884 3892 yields 2.5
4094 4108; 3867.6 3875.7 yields 3.2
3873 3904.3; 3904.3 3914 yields 4.6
